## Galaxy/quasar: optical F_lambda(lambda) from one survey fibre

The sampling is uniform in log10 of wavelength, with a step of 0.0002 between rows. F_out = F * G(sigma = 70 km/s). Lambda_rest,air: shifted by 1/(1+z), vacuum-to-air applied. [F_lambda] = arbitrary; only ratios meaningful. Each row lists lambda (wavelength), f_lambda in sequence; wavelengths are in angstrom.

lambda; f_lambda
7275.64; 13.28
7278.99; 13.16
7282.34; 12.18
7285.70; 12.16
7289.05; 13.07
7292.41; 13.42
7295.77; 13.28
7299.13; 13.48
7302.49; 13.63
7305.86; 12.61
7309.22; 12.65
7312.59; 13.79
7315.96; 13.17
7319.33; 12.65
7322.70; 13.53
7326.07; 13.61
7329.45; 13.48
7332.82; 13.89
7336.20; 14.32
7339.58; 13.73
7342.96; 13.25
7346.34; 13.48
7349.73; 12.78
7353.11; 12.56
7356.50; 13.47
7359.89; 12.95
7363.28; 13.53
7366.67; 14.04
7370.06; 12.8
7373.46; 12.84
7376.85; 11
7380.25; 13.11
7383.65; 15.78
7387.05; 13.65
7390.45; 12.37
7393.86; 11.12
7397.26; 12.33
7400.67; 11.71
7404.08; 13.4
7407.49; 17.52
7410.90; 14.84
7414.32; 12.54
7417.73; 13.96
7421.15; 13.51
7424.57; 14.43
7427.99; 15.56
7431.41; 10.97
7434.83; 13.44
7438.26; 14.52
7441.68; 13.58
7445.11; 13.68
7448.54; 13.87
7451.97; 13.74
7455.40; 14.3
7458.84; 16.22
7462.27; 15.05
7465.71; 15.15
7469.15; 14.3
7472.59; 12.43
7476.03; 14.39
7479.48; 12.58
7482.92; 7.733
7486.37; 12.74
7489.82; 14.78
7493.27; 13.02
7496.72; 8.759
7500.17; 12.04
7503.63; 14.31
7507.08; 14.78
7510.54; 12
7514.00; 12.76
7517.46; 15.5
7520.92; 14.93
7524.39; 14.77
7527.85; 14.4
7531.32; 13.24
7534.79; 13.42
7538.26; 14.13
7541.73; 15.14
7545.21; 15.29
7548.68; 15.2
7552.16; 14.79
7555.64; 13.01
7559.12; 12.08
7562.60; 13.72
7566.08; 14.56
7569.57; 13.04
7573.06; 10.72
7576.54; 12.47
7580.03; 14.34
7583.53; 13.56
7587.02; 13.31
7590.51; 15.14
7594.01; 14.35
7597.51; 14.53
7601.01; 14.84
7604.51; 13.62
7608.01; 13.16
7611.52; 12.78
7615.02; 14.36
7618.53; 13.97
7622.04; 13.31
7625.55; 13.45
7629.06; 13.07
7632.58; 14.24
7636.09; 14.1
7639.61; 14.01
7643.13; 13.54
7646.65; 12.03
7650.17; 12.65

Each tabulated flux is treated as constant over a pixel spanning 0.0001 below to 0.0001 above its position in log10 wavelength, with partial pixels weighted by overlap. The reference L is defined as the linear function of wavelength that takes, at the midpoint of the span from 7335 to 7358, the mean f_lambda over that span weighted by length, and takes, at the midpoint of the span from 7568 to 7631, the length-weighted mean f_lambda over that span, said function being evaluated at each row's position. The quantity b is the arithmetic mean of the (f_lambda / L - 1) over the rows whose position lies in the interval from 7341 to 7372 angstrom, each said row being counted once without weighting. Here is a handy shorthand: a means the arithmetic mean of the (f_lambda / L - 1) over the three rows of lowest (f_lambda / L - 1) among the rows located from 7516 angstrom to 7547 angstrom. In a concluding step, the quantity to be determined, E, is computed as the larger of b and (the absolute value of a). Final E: 0.007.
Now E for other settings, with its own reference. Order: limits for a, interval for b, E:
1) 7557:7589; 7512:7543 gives 0.131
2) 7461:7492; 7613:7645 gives 0.189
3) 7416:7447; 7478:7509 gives 0.058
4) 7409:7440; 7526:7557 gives 0.082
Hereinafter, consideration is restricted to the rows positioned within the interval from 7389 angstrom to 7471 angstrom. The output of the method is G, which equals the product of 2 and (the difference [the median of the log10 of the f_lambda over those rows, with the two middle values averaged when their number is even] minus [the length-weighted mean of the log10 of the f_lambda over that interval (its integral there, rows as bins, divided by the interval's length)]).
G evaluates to 0.003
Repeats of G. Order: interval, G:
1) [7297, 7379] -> 0.018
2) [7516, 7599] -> 0.026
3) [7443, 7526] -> 0.048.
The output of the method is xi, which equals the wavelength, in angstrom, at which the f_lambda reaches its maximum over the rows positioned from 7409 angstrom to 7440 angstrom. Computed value 7427.99 angstrom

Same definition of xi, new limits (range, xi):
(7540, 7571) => 7545.21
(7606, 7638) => 7615.02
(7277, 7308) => 7302.49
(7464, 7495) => 7465.71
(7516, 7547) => 7517.46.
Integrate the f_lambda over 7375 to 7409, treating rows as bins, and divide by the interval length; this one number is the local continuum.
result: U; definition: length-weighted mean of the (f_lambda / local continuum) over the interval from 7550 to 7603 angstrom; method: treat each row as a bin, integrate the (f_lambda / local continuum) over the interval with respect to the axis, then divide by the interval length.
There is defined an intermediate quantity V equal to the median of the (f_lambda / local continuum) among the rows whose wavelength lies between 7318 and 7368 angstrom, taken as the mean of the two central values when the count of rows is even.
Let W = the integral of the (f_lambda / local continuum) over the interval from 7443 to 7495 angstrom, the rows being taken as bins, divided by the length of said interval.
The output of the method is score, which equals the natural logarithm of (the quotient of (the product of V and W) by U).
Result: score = 0.019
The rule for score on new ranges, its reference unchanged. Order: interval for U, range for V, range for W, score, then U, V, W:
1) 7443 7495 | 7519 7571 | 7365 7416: 0.065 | 1.03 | 1.09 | 1.01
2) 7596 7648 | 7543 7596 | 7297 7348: 0.021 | 1.04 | 1.04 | 1.02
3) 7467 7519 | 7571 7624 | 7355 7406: 0.044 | 0.97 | 1.03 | 0.98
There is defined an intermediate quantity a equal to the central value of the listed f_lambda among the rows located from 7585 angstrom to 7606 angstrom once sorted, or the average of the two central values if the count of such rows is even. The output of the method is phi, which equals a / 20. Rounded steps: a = 14.4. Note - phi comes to 0.72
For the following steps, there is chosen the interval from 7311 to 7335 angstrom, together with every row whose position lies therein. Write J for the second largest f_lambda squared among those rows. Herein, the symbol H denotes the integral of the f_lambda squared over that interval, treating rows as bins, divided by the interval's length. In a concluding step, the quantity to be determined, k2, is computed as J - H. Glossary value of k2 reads 9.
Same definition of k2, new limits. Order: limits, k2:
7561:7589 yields 29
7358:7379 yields 17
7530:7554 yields 21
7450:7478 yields 20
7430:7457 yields 20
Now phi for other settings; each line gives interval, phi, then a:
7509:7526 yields 0.74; 14.8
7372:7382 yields 0.64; 12.8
